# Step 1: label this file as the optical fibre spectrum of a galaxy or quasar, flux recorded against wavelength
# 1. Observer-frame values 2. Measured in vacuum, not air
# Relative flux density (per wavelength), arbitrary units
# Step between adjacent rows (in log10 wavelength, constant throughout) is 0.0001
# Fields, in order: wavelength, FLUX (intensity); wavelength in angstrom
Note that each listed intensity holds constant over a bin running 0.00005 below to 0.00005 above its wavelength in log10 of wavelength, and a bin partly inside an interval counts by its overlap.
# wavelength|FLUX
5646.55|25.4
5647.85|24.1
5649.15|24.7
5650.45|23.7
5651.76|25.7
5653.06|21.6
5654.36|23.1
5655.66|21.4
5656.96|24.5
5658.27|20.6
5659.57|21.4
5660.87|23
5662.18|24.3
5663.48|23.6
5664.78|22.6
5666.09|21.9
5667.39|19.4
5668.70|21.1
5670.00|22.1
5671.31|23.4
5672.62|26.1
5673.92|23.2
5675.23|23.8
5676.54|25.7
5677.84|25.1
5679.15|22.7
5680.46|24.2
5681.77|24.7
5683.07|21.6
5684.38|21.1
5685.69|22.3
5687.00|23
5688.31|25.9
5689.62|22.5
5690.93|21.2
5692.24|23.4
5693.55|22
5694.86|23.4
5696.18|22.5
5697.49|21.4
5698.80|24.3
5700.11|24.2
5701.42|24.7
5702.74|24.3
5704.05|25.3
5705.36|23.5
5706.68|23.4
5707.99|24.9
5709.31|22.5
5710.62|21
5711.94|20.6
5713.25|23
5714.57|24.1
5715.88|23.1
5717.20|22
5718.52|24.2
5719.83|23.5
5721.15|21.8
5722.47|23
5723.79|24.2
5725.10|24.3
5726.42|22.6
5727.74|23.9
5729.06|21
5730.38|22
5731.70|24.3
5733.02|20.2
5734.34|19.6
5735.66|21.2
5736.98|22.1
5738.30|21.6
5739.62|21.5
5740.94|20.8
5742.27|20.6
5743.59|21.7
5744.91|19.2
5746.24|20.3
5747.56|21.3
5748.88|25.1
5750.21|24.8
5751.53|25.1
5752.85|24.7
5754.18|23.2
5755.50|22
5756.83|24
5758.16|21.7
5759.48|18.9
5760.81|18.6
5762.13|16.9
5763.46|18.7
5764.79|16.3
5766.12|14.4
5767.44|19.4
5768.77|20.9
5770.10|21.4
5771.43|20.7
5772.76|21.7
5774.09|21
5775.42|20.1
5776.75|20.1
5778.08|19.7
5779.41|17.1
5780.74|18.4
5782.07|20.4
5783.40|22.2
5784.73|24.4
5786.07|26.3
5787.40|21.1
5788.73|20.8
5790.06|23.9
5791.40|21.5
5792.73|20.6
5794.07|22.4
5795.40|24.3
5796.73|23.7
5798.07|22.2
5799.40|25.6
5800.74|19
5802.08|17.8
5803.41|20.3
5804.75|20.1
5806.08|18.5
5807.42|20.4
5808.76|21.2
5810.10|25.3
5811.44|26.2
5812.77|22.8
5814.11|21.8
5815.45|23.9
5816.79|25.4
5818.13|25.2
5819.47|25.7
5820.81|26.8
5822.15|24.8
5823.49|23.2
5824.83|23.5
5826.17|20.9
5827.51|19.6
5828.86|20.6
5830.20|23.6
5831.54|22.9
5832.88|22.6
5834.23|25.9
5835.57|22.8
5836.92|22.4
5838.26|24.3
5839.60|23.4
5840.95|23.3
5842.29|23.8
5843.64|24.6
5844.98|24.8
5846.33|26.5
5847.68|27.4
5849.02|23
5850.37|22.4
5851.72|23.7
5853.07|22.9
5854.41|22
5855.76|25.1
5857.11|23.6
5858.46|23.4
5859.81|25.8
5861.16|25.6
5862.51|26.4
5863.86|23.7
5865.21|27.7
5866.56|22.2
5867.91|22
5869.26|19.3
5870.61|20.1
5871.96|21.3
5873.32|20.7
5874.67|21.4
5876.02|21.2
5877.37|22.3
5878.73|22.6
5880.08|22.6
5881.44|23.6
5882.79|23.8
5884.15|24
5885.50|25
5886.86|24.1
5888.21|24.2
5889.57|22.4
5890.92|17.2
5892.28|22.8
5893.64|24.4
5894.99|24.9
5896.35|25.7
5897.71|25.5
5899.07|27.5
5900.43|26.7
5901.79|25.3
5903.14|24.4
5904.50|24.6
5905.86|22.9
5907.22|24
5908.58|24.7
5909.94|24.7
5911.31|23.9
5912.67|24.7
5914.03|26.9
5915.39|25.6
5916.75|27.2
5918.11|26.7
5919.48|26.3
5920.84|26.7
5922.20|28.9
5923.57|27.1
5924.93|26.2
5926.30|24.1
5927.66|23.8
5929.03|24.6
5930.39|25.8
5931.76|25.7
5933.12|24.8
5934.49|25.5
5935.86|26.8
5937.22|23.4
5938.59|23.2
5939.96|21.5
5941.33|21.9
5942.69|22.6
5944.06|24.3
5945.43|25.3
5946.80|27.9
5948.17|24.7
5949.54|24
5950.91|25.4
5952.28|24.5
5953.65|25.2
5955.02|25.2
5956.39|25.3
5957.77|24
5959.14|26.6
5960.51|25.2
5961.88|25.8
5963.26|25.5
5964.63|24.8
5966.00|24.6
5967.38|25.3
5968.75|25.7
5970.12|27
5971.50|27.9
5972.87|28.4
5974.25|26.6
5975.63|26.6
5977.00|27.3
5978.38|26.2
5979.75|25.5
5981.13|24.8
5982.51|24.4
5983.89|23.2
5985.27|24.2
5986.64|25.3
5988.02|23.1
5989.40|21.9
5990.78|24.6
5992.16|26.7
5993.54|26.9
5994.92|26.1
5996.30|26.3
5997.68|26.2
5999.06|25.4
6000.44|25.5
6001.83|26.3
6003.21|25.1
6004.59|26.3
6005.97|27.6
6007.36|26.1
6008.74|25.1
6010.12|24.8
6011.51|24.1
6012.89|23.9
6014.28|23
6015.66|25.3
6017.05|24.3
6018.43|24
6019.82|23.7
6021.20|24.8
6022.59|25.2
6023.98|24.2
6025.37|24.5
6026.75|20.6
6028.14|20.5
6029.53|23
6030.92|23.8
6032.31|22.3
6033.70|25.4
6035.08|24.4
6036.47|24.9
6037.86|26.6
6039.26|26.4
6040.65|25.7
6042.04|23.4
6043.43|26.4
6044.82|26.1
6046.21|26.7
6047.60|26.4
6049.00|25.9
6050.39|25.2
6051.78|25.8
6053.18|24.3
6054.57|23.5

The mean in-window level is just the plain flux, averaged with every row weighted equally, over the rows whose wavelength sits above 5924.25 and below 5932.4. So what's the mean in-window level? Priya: 25.0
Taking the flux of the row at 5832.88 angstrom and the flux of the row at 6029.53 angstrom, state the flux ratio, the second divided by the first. 1.02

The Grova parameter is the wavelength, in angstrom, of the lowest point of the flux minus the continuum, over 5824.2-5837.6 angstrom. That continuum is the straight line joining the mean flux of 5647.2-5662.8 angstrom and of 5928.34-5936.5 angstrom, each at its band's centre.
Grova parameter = 5827.51 angstrom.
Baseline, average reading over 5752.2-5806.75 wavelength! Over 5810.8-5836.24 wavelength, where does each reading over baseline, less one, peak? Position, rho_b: 5820.81 angstrom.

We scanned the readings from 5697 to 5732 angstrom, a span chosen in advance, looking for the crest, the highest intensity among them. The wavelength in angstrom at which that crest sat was 5704.05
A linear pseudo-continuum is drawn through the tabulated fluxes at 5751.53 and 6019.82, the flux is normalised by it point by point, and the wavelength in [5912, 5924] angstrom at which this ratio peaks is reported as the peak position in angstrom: 5922.20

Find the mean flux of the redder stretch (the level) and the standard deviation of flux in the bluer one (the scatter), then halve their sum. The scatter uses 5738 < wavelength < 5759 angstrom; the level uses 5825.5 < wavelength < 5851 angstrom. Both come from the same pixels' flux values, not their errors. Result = 12.6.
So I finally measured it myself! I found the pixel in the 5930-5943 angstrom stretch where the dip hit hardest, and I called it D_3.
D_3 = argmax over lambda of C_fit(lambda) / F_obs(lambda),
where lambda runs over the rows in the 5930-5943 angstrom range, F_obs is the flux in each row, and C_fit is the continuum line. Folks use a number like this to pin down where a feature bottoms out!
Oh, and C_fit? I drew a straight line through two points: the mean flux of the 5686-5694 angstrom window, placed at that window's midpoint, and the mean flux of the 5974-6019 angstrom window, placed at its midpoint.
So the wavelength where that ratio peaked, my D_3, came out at 5939.96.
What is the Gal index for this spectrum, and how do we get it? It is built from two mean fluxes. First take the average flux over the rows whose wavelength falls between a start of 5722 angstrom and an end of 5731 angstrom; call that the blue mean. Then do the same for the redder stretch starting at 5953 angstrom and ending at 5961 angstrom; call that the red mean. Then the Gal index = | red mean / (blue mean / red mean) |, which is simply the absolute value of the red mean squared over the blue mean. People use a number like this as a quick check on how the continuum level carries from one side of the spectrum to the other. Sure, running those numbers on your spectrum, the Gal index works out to 27.7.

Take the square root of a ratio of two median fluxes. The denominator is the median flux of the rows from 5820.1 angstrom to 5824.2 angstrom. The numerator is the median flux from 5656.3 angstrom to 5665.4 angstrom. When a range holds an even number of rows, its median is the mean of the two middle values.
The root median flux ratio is 0.96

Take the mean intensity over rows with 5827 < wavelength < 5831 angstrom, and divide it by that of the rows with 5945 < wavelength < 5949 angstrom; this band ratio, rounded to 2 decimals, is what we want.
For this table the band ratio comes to 0.82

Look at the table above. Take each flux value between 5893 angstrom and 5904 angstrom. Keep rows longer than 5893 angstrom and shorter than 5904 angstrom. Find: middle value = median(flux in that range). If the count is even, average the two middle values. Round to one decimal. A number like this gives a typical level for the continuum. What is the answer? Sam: 25.4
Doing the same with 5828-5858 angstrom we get 23.5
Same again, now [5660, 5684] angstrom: 23.3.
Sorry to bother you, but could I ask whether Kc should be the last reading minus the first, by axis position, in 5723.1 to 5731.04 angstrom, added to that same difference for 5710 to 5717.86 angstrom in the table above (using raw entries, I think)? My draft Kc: -1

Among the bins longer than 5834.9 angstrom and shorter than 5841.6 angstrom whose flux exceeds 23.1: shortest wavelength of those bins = 5838.26 angstrom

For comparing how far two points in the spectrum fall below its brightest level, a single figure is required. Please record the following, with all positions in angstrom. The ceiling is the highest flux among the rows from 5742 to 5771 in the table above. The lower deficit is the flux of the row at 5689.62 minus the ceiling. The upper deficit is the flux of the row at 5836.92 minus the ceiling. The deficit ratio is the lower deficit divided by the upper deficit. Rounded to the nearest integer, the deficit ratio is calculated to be 1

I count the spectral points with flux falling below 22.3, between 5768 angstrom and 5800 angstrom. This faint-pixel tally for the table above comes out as 17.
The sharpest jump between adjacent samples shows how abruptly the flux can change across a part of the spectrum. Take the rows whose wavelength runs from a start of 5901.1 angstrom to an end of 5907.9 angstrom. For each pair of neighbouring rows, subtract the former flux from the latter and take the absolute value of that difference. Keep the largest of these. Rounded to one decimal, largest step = 1.7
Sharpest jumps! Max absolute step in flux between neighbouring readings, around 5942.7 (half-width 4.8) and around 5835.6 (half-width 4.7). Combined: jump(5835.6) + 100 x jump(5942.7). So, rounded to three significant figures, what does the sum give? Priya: 263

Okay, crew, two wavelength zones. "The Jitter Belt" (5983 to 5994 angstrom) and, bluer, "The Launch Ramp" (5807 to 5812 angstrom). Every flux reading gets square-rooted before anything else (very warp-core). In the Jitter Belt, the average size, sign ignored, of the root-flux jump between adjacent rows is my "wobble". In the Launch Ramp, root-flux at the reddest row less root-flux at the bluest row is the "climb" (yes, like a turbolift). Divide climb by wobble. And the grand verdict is 4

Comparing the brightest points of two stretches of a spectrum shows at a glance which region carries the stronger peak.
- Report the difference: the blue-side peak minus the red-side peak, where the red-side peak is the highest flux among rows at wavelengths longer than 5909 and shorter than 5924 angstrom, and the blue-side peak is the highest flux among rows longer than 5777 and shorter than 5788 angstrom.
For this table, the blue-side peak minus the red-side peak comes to -2.6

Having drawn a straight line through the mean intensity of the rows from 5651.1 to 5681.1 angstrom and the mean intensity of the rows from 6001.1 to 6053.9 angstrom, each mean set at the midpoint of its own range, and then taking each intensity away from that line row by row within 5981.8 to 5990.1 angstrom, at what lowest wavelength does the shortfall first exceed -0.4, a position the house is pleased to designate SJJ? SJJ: 5982.51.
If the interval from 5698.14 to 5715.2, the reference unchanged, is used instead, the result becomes 5705.36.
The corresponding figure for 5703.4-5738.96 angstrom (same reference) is 5705.36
